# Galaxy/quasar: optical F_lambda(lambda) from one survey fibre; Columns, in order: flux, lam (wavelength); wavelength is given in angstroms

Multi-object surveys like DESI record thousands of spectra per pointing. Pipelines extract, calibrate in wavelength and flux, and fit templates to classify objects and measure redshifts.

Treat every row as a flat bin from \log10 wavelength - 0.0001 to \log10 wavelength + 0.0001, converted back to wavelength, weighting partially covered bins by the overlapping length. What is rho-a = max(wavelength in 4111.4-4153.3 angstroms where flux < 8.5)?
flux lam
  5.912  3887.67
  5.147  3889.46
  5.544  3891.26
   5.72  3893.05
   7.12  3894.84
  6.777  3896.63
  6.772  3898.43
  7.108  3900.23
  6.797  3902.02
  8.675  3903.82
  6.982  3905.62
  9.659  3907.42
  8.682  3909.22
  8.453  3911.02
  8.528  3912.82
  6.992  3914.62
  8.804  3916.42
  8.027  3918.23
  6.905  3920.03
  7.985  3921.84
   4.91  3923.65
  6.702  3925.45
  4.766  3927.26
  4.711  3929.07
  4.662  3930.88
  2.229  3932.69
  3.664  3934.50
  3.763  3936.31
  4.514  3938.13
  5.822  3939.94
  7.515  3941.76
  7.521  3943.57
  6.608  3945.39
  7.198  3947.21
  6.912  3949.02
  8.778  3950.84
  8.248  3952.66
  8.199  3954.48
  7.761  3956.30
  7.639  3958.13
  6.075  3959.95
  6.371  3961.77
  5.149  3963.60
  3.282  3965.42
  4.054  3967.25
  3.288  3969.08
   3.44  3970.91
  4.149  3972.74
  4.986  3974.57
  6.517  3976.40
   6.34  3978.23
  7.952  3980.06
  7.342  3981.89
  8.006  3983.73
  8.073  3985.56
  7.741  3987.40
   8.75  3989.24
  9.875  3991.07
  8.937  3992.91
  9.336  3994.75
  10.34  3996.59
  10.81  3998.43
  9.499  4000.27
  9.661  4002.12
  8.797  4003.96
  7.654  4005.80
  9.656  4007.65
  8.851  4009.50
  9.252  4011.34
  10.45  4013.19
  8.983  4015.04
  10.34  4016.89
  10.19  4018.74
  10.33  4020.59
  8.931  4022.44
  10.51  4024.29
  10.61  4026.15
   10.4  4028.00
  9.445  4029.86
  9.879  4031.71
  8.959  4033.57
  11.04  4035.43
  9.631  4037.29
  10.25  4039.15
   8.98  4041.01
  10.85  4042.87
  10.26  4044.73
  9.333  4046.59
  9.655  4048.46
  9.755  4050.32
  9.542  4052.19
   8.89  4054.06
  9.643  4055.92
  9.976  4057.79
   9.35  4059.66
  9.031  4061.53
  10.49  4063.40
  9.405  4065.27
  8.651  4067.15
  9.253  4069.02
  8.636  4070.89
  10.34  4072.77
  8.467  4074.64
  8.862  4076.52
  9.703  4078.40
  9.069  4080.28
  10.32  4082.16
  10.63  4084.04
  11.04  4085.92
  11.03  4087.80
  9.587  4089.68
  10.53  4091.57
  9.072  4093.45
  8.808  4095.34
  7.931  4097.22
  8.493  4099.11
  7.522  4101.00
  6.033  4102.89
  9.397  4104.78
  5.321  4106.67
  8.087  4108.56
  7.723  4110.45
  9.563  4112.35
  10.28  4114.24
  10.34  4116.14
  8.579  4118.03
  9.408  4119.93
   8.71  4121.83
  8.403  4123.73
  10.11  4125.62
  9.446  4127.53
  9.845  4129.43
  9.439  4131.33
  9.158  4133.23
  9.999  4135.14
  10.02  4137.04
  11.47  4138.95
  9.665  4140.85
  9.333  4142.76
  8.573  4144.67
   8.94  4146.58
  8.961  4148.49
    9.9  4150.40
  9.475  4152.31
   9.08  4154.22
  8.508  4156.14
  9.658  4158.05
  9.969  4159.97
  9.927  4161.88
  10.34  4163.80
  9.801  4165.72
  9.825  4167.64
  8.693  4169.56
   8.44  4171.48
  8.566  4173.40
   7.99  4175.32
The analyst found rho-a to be 4123.73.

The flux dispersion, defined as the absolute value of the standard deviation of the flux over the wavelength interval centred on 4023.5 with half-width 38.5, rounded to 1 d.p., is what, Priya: 0.8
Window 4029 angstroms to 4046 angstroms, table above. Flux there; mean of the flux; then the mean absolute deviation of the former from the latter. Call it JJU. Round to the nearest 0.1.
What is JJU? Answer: 0.6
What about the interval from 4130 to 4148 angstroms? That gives 0.6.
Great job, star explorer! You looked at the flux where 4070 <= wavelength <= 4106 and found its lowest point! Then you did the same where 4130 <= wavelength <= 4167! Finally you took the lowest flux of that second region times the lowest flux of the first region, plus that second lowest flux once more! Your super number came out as 60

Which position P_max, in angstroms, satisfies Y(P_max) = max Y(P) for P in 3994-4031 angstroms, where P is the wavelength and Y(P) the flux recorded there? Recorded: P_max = 3998.43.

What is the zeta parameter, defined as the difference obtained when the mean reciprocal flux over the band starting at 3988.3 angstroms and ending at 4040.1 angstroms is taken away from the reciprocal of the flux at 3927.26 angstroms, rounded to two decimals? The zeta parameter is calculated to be 0.11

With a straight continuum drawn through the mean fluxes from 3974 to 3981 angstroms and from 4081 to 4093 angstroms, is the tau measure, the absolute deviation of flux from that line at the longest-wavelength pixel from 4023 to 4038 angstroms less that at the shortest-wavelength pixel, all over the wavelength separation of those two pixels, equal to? -0.10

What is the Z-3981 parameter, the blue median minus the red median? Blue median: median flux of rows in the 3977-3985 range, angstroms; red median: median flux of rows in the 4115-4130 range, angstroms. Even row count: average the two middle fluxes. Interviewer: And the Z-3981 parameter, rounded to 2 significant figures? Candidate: -1.8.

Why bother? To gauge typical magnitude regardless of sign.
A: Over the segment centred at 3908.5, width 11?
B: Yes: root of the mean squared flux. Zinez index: 8.5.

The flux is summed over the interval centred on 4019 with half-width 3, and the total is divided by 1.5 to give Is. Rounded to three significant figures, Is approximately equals 20.6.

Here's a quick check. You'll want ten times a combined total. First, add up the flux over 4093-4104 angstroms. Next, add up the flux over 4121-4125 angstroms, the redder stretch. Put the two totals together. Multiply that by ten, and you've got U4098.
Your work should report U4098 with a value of 650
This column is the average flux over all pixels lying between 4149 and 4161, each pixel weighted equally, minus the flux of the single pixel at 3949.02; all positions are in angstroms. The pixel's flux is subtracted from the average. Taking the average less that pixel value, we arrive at 2.5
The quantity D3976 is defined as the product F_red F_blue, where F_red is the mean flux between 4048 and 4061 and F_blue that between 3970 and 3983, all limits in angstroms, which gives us 56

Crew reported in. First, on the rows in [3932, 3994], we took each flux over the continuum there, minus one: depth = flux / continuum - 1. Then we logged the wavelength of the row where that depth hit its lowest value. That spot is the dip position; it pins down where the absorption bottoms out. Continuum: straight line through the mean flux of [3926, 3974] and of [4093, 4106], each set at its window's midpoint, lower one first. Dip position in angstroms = 3932.69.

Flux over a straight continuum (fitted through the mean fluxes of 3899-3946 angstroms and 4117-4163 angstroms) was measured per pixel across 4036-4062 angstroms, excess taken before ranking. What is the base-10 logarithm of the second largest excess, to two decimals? 0.33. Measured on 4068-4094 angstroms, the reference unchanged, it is 0.36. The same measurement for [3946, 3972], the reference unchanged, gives 0.11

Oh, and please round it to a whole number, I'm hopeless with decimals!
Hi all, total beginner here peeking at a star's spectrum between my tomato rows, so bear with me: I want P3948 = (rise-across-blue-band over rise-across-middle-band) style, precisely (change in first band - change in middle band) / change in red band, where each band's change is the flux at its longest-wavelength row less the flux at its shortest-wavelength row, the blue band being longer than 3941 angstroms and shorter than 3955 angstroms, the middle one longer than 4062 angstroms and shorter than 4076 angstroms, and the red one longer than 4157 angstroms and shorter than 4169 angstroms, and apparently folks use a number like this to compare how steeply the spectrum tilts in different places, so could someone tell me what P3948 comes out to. 16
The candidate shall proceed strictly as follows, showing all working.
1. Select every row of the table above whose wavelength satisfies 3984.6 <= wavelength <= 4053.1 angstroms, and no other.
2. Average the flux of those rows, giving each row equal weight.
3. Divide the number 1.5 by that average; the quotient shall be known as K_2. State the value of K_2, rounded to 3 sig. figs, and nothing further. 0.156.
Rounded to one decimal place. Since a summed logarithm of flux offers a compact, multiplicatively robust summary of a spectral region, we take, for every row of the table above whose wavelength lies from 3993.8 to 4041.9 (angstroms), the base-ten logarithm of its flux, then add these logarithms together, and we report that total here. 25.6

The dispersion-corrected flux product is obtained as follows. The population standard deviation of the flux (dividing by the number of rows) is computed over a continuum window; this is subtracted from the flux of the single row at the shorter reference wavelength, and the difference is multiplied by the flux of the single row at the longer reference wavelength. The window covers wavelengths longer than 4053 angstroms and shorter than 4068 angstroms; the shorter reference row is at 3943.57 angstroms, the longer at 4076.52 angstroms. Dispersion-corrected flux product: 62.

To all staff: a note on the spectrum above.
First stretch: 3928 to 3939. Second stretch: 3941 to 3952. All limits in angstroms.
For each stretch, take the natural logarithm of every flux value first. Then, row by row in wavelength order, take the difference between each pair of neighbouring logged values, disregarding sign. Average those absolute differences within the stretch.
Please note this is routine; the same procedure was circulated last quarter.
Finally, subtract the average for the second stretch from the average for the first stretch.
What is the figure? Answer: 0.19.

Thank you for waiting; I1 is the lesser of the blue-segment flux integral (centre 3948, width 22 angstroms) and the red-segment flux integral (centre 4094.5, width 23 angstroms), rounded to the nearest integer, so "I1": 158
